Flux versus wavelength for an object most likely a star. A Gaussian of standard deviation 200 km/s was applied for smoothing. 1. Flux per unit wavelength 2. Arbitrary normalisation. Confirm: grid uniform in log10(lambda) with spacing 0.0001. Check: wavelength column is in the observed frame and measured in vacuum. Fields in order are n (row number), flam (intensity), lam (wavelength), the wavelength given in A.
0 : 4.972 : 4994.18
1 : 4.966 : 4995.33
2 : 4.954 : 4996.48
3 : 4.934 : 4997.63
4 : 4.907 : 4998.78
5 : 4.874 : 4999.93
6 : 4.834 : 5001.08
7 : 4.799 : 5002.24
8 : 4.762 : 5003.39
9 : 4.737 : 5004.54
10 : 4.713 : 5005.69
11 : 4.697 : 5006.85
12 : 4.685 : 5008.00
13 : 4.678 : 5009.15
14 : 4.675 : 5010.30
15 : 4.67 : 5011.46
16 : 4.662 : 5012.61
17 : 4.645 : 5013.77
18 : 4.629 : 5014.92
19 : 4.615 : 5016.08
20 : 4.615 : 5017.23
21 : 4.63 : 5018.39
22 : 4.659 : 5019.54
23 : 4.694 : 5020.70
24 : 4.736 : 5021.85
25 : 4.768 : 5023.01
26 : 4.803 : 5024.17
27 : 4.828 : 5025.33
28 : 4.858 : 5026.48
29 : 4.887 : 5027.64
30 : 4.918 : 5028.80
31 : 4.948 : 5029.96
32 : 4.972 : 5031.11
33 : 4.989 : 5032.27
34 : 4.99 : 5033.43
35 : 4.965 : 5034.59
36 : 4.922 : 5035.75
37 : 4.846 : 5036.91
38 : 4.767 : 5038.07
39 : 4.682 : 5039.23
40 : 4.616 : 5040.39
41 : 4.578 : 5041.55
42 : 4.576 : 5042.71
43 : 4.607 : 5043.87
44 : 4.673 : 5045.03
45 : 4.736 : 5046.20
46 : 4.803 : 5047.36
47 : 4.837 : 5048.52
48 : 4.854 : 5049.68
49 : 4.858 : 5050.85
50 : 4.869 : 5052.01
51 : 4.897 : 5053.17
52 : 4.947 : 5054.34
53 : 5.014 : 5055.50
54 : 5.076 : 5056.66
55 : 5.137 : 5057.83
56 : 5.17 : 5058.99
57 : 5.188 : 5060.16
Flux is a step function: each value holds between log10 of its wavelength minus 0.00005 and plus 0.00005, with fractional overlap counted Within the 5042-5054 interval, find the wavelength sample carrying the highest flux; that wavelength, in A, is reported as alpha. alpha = 5053.17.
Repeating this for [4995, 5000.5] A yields 4995.33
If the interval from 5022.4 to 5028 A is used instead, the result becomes 5027.64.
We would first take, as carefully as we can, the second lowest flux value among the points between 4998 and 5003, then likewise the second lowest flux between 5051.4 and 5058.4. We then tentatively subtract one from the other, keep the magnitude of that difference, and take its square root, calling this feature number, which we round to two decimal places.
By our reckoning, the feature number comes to 0.25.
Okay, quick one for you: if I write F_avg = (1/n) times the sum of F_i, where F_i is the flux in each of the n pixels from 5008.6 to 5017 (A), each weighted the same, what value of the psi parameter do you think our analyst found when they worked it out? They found 4.65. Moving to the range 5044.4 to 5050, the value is 4.78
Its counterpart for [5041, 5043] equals 4.58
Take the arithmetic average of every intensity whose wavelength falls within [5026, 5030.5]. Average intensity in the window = 4.90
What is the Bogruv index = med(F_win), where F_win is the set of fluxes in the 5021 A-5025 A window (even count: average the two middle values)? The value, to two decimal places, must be 4.77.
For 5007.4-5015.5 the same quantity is 4.67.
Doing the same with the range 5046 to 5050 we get 4.82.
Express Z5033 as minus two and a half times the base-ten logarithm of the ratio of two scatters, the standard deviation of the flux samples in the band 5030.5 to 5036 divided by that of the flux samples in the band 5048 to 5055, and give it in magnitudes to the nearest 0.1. 0.4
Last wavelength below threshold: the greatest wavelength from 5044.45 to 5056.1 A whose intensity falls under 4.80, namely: 5046.20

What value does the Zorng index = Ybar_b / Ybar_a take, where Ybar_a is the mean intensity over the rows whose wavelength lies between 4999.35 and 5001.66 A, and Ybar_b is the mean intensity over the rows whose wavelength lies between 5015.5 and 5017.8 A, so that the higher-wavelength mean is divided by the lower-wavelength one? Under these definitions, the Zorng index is 0.95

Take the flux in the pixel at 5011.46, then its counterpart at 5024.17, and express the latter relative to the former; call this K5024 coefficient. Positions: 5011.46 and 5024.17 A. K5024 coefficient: 1.03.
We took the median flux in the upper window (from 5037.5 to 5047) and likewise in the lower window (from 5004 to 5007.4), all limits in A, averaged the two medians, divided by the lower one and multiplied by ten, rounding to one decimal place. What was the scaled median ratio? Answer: 9.9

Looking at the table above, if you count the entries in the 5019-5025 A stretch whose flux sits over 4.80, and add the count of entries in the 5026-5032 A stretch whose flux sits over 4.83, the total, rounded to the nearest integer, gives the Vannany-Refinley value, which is 6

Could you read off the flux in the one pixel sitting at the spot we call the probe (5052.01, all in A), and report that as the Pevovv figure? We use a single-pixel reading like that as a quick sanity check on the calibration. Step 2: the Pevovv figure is 4.869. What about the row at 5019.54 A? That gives 4.659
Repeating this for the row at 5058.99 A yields 5.17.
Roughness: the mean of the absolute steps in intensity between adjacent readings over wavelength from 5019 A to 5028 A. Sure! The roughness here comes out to 0.033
